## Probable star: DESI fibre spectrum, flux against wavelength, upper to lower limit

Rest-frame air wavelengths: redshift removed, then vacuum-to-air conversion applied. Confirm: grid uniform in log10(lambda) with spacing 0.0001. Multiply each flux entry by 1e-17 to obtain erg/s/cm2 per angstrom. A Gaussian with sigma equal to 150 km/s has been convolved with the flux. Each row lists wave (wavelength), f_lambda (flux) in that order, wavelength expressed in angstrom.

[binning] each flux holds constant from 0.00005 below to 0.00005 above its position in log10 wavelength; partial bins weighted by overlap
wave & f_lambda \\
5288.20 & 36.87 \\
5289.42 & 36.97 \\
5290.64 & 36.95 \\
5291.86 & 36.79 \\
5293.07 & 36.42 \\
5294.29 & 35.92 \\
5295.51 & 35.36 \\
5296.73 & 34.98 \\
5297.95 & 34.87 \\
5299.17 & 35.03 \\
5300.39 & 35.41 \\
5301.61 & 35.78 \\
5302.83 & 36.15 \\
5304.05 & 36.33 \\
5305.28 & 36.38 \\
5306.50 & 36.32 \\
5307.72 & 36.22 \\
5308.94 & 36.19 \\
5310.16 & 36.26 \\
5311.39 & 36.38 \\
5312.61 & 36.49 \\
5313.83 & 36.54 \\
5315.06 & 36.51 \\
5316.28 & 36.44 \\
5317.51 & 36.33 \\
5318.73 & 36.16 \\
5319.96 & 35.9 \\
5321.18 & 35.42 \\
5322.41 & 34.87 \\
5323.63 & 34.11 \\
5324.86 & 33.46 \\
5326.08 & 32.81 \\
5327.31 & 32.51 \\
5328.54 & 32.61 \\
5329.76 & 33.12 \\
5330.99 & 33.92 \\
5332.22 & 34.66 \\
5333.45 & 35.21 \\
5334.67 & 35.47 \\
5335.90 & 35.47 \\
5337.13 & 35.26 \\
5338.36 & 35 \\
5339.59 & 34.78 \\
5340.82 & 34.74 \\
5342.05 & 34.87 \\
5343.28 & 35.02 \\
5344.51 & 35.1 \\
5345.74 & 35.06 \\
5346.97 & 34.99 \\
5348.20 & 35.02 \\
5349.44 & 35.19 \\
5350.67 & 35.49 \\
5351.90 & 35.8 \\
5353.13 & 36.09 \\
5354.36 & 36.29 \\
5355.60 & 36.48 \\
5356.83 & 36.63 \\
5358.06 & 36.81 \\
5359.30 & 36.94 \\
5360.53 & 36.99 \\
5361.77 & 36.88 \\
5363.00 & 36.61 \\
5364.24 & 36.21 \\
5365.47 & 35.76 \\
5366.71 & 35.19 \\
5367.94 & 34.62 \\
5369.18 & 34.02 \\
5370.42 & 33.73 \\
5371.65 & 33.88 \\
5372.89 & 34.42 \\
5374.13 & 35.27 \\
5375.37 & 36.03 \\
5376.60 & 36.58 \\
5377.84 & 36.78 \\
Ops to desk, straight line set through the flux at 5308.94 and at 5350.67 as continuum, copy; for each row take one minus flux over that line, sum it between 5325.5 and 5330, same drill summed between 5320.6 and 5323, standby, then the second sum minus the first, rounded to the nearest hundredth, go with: -0.30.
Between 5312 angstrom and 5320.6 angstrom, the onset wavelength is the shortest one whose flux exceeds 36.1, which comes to 5312.61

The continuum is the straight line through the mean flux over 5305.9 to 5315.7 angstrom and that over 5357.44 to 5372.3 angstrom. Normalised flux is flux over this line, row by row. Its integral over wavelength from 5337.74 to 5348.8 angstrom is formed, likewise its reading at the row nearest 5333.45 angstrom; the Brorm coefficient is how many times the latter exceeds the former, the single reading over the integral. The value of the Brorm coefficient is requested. 0.091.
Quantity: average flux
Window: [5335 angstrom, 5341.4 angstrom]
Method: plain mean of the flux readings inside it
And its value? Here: 35.0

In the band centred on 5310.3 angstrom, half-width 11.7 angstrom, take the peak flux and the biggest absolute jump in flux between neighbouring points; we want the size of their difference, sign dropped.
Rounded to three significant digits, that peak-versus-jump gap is 36.1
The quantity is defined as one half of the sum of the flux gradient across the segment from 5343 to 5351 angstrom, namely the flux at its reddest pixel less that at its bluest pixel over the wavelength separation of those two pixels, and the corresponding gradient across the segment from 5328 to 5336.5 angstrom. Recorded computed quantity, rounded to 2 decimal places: 0.23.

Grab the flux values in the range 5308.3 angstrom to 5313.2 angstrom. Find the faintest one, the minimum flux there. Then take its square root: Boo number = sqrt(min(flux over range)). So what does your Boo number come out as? 6.02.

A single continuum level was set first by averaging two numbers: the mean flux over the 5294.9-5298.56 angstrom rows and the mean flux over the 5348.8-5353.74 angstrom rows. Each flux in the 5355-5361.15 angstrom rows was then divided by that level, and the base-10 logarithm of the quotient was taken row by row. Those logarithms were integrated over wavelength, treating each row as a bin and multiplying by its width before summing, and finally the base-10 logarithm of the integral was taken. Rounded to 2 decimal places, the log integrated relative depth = -0.98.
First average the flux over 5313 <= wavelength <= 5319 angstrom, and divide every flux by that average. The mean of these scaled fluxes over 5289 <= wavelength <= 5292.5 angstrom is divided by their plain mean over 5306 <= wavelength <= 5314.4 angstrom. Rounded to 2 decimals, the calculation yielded 1.02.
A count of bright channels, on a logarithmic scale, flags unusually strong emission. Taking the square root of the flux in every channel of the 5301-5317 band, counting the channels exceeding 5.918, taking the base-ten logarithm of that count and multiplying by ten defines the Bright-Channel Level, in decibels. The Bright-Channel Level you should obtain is 11.1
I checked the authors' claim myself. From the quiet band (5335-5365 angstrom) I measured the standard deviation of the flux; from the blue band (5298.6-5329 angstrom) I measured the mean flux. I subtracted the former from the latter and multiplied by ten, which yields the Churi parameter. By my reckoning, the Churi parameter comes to 347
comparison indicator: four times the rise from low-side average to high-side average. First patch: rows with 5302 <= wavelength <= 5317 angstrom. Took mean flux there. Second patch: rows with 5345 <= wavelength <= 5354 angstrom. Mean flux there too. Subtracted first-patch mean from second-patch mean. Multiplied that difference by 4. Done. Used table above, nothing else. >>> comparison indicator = -4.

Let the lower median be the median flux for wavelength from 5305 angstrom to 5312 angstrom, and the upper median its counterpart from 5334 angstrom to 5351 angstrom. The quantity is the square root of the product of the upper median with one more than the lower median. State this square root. 36.15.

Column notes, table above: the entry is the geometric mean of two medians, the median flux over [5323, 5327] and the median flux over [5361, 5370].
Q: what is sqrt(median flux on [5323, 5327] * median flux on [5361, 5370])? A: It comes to 34.6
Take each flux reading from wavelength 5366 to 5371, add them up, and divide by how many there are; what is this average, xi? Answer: 34.4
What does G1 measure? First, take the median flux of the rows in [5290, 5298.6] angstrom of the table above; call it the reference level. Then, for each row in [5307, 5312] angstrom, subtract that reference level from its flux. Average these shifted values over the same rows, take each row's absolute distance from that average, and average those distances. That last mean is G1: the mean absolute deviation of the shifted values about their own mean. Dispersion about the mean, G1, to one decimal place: 0.1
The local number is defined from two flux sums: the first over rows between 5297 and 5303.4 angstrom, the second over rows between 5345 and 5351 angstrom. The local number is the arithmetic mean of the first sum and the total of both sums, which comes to 265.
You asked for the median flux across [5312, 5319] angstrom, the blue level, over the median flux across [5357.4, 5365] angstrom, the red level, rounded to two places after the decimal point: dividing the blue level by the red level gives 0.99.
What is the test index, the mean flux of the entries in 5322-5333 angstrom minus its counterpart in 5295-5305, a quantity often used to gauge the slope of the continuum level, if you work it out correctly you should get -1.9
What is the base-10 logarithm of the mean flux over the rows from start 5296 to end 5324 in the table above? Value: 1.55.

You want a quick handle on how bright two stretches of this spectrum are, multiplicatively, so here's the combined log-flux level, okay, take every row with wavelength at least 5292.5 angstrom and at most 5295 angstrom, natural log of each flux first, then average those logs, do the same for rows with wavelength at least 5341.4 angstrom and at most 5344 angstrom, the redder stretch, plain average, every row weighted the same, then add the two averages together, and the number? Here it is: 7.14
